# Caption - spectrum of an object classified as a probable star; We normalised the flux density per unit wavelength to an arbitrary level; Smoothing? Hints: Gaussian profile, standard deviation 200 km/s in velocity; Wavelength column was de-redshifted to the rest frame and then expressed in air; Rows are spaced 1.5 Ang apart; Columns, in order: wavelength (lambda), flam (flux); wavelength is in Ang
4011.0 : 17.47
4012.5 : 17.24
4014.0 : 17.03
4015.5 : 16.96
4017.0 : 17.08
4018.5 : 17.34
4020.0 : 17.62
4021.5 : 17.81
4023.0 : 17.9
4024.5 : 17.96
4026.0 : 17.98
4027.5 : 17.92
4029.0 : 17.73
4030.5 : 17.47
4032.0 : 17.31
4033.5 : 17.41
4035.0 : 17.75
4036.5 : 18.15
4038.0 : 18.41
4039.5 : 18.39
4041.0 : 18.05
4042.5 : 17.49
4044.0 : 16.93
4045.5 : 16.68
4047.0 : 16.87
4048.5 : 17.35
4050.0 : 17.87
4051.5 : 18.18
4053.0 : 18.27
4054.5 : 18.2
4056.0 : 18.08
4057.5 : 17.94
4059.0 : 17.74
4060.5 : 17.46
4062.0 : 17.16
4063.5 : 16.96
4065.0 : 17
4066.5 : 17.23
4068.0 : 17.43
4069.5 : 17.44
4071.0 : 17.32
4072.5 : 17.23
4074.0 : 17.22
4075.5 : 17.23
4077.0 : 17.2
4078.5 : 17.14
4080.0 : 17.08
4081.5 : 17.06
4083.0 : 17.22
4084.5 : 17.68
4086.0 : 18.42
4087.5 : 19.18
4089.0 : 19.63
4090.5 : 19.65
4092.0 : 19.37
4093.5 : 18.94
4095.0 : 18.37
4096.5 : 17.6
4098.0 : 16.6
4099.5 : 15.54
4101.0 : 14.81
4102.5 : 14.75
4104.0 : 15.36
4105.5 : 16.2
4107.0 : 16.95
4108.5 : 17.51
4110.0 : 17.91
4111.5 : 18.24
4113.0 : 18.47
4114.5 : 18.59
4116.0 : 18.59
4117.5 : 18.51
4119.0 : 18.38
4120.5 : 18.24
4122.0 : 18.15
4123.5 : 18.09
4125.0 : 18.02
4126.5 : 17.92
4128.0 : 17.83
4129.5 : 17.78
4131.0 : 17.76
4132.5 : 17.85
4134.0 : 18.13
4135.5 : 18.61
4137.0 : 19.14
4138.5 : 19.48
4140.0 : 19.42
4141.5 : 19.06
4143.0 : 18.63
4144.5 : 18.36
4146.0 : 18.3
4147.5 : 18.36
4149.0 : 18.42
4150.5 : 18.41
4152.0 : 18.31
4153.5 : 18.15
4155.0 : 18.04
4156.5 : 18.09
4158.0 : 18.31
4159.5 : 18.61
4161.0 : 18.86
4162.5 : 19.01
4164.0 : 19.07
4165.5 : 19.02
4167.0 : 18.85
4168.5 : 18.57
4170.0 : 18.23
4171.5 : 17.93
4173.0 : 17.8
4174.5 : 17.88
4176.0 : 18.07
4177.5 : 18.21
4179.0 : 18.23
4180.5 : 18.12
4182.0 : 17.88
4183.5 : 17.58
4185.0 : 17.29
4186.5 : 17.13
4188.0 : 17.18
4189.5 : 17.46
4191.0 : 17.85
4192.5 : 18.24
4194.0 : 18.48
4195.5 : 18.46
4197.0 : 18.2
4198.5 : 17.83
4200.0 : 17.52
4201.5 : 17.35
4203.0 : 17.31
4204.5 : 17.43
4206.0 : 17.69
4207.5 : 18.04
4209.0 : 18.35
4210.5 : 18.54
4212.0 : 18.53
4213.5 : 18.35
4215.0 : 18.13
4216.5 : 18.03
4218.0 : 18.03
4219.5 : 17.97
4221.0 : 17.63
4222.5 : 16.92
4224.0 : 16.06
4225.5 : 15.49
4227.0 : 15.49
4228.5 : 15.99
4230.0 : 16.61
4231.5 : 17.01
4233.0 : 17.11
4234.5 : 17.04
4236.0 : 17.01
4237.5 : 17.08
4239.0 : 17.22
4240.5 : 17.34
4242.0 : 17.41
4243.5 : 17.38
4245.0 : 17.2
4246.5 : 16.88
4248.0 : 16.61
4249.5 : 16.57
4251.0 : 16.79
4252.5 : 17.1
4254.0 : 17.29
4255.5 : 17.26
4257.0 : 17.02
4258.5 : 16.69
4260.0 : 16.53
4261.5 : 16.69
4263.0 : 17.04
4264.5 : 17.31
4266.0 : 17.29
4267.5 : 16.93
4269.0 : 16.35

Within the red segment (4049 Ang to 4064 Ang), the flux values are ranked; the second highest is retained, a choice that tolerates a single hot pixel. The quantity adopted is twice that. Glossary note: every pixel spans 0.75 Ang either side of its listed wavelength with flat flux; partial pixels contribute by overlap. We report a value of 36.4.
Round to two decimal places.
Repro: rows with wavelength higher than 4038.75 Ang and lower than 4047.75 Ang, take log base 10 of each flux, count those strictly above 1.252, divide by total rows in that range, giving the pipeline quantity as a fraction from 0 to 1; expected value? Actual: 0.33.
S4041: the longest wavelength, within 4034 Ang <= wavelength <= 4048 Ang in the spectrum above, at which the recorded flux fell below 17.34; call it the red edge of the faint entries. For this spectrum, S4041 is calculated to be 4047.0 Ang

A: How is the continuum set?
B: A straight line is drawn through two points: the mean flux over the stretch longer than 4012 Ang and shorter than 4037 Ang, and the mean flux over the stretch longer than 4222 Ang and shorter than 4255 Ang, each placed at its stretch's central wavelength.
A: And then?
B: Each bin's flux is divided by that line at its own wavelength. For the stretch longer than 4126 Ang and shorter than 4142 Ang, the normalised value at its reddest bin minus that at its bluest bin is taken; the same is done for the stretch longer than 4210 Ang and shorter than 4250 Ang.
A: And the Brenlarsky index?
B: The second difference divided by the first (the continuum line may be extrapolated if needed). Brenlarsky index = -1.6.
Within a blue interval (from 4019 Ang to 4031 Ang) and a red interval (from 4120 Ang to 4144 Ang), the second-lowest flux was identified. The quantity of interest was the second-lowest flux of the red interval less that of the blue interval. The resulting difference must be 0.2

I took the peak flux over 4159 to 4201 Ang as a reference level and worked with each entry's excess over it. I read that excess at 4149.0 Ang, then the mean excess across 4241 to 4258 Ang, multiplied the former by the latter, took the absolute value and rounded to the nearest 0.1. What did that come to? 1.3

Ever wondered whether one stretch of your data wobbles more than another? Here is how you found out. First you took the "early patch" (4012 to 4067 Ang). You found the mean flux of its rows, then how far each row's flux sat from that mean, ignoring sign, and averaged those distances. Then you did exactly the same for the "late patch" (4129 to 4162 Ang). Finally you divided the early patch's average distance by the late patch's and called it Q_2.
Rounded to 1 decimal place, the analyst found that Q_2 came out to 1.1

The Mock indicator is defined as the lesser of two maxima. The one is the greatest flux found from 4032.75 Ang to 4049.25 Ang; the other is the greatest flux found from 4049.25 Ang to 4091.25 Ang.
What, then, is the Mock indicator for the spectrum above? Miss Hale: 18.41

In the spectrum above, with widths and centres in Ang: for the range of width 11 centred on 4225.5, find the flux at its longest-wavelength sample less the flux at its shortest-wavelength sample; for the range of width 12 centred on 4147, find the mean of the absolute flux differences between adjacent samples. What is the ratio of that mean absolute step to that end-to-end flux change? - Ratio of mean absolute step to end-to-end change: -0.1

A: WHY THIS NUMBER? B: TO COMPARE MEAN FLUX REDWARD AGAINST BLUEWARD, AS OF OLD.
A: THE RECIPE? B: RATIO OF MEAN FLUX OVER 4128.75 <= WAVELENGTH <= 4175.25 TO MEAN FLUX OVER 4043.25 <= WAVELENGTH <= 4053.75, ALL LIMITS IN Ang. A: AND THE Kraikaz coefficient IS 1.06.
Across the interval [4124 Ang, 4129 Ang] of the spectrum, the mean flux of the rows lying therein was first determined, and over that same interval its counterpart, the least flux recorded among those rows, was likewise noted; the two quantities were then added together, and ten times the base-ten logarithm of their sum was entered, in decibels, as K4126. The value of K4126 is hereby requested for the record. 15.5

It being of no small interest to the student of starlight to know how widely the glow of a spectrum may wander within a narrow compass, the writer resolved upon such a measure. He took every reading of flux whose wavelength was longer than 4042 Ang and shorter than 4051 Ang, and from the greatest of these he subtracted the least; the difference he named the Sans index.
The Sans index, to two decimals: 1.19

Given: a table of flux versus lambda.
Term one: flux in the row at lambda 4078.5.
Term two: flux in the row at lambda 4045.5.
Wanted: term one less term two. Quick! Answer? 0.5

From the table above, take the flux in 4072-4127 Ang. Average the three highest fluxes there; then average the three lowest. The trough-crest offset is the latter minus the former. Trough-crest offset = -4.6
